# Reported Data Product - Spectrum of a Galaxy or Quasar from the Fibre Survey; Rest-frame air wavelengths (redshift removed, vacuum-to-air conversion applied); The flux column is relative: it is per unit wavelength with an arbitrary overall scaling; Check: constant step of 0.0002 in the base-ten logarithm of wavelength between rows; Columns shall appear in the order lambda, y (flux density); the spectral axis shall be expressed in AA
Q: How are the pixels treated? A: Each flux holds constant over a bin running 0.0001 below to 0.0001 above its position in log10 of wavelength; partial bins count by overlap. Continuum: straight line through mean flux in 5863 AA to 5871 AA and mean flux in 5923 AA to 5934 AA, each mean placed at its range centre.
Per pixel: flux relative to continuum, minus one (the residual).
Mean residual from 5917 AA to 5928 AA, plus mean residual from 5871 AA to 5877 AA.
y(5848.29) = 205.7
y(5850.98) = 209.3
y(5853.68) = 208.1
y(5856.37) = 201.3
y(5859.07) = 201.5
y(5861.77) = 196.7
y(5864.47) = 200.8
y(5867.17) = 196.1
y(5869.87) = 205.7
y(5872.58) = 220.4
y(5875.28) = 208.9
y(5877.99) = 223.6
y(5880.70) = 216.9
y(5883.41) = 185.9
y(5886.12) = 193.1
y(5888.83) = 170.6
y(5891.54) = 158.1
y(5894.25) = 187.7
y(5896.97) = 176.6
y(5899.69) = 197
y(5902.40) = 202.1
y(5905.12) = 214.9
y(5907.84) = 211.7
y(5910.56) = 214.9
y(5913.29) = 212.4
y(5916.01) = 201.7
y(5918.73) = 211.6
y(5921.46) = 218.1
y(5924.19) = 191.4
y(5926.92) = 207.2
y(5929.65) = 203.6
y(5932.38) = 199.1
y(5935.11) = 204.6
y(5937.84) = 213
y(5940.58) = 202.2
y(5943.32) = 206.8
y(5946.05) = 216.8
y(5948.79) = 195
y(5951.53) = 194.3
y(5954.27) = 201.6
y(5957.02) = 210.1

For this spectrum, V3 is 0.10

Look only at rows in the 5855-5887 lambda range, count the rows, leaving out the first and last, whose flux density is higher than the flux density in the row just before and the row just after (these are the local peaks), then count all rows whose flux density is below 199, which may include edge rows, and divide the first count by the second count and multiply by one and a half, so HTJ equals 1.5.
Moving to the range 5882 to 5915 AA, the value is 0.9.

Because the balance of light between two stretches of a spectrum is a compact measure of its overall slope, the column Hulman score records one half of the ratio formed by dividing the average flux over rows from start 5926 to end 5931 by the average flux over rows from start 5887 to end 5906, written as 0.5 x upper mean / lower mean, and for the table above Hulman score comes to 0.55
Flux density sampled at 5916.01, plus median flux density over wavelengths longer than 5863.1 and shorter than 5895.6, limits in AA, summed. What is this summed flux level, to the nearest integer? 400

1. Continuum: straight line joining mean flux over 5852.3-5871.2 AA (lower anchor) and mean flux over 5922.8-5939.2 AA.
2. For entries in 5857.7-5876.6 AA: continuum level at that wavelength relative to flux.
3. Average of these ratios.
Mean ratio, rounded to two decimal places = 0.99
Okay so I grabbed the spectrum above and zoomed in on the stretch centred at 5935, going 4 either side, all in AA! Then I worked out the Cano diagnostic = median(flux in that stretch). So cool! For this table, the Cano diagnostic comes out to 205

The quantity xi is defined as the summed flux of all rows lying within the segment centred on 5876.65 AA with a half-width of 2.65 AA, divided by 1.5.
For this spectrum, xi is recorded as 288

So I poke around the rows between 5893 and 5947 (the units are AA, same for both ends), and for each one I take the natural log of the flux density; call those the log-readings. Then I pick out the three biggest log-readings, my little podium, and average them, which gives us 5.378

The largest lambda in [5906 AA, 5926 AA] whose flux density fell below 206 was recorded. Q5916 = 5924.19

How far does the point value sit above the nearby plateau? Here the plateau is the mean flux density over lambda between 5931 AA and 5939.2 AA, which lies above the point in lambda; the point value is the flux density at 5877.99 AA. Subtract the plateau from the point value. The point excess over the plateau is 18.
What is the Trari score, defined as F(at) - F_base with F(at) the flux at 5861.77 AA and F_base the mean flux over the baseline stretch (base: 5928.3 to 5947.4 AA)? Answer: -10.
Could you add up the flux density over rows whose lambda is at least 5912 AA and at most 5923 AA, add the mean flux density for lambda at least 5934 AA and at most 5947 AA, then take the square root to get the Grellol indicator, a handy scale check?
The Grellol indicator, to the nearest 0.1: 32.4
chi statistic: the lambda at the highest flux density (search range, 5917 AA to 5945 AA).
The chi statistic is 5921.46 AA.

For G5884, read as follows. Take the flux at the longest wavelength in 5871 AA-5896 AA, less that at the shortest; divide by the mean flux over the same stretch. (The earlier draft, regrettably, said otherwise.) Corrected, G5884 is -0.17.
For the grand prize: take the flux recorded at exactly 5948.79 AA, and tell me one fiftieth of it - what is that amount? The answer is 3.90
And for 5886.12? 3.86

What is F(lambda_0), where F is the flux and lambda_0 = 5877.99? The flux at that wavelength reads 223.6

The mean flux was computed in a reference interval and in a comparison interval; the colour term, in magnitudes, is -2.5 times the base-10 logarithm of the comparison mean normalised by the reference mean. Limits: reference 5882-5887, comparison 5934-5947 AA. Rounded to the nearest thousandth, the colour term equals -0.105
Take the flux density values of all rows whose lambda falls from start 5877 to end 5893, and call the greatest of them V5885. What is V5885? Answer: 223.6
